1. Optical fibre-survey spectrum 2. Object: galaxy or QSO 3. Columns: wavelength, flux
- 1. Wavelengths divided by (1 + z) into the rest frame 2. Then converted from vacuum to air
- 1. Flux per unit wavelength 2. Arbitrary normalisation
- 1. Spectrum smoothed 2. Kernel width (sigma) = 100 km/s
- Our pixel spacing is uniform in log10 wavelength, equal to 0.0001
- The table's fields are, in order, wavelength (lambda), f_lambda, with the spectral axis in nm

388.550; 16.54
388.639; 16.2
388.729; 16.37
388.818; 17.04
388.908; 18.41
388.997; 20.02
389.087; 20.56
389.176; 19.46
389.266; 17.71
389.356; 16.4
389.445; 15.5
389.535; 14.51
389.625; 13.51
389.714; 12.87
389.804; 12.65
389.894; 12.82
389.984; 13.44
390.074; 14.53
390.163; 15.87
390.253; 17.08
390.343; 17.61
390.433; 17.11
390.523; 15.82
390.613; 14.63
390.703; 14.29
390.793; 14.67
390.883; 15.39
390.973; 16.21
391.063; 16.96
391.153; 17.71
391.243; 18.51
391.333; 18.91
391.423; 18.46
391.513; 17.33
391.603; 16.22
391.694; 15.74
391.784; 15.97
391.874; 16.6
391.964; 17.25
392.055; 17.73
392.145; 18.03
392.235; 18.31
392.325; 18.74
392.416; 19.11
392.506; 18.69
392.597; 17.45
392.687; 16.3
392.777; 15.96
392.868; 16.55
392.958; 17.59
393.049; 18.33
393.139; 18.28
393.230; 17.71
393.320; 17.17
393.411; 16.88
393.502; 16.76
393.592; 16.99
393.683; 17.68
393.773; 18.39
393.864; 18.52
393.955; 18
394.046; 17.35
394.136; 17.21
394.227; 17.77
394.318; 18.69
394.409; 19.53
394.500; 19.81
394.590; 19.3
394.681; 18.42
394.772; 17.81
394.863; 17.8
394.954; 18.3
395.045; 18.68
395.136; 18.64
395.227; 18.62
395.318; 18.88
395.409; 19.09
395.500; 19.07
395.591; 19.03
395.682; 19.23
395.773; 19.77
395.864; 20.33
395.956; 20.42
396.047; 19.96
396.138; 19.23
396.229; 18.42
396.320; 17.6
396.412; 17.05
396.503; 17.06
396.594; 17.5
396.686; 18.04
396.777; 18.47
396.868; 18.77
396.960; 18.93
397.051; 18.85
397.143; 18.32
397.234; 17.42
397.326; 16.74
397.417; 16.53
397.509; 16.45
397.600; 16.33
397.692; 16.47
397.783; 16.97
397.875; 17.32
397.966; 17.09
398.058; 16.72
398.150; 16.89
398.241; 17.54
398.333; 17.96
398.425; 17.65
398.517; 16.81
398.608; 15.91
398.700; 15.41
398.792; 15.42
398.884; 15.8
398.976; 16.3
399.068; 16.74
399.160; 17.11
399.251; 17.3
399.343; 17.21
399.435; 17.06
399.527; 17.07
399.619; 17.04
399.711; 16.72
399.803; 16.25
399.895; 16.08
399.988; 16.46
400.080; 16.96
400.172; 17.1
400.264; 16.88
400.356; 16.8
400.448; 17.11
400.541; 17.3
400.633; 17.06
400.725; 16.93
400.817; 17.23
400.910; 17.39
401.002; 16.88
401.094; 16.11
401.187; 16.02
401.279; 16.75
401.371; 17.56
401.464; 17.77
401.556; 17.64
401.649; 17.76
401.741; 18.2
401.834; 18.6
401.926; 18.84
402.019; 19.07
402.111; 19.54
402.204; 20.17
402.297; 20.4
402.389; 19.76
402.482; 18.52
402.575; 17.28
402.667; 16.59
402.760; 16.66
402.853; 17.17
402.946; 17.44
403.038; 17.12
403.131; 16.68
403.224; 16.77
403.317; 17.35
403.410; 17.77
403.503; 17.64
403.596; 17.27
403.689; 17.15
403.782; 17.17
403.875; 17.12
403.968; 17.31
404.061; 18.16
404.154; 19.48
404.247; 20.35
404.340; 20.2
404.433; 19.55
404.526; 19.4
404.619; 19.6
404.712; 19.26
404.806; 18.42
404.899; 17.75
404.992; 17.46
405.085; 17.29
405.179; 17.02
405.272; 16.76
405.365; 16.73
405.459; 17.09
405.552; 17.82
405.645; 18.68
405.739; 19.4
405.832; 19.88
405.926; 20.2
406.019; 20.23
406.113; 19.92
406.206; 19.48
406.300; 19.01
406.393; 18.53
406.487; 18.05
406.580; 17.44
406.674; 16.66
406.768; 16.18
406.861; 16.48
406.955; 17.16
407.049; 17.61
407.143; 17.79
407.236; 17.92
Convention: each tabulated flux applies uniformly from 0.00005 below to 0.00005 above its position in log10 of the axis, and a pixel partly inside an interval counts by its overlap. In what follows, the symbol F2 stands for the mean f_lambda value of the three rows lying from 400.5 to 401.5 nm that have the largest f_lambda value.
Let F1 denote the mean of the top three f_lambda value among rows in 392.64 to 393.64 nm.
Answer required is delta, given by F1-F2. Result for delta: 0.5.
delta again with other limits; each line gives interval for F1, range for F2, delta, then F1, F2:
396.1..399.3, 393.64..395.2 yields -0.5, 19.0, 19.5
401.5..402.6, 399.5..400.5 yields 3.0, 20.1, 17.1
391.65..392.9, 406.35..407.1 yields 0.8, 18.8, 18.1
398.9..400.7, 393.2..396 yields -2.9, 17.3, 20.2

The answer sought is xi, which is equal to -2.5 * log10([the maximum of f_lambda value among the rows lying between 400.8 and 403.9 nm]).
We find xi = -3.27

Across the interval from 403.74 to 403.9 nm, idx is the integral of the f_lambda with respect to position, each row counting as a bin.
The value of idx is 2.7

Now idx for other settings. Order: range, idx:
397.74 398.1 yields 6.1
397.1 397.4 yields 5.2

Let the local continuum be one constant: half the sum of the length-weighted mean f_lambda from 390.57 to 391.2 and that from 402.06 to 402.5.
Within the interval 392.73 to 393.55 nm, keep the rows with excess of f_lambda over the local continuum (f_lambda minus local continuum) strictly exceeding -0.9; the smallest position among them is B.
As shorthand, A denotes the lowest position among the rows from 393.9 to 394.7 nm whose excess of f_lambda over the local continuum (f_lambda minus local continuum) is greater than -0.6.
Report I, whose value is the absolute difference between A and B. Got 1.00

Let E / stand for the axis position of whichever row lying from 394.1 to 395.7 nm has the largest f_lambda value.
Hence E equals 394.500 nm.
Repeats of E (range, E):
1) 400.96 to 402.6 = 402.297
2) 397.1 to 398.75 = 397.143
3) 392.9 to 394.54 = 394.500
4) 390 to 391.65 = 391.333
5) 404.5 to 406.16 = 406.019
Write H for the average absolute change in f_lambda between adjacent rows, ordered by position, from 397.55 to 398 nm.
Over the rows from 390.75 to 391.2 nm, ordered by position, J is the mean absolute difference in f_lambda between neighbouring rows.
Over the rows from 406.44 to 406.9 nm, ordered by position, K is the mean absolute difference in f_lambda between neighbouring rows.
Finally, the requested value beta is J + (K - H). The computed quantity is 1.00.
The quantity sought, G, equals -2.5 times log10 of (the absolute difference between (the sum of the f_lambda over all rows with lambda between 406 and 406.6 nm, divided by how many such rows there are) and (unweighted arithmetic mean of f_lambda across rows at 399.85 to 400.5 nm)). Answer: -0.8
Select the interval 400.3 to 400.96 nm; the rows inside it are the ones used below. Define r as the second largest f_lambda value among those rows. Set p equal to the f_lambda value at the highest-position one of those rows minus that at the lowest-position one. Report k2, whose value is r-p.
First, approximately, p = 0.6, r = 17.3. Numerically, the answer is 16.7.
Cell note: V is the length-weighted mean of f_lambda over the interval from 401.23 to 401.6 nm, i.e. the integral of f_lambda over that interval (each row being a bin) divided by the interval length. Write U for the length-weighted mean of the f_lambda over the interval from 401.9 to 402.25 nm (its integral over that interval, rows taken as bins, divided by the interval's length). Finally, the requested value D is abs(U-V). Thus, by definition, 2.0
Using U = 19.4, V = 17.4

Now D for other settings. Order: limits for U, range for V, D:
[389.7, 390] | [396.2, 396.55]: 4.6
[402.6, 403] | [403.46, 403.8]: 0.3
